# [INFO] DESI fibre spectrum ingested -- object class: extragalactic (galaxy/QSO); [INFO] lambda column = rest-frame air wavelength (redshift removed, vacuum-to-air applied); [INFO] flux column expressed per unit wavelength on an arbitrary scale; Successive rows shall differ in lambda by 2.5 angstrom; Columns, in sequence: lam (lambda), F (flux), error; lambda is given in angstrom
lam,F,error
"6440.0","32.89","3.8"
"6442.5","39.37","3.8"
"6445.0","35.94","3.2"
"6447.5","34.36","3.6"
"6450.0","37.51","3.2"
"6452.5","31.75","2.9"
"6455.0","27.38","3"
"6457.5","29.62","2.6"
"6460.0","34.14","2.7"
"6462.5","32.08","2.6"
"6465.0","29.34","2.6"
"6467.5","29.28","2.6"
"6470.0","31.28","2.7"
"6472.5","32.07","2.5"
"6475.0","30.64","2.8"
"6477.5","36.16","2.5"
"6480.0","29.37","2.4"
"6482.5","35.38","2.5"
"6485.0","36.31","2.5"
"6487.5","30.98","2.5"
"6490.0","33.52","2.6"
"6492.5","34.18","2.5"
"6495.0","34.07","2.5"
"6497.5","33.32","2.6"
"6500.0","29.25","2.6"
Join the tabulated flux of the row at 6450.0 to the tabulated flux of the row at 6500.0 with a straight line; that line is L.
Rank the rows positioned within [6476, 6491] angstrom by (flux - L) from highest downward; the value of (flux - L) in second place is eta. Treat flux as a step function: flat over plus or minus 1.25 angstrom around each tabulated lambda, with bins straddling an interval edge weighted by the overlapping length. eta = 3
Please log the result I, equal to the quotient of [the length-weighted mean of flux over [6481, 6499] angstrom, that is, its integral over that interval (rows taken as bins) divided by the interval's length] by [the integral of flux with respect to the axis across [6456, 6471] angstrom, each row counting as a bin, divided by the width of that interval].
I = 1.10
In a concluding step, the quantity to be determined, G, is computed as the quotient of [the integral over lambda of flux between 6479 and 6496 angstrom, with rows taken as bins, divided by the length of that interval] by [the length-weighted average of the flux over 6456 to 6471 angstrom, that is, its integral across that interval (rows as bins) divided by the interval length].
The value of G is 1.08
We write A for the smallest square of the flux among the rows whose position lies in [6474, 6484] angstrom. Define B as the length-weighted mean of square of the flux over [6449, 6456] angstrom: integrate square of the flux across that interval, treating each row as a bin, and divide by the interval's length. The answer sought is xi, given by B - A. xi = 191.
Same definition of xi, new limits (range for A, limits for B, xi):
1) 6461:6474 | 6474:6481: 189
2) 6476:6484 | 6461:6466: 98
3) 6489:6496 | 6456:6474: -156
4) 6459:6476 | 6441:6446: 553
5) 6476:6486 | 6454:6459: -28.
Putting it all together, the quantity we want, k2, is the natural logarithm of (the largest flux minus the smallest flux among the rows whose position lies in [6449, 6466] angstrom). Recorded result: 2.32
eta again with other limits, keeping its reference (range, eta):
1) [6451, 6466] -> -3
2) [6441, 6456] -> 0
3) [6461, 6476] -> -3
